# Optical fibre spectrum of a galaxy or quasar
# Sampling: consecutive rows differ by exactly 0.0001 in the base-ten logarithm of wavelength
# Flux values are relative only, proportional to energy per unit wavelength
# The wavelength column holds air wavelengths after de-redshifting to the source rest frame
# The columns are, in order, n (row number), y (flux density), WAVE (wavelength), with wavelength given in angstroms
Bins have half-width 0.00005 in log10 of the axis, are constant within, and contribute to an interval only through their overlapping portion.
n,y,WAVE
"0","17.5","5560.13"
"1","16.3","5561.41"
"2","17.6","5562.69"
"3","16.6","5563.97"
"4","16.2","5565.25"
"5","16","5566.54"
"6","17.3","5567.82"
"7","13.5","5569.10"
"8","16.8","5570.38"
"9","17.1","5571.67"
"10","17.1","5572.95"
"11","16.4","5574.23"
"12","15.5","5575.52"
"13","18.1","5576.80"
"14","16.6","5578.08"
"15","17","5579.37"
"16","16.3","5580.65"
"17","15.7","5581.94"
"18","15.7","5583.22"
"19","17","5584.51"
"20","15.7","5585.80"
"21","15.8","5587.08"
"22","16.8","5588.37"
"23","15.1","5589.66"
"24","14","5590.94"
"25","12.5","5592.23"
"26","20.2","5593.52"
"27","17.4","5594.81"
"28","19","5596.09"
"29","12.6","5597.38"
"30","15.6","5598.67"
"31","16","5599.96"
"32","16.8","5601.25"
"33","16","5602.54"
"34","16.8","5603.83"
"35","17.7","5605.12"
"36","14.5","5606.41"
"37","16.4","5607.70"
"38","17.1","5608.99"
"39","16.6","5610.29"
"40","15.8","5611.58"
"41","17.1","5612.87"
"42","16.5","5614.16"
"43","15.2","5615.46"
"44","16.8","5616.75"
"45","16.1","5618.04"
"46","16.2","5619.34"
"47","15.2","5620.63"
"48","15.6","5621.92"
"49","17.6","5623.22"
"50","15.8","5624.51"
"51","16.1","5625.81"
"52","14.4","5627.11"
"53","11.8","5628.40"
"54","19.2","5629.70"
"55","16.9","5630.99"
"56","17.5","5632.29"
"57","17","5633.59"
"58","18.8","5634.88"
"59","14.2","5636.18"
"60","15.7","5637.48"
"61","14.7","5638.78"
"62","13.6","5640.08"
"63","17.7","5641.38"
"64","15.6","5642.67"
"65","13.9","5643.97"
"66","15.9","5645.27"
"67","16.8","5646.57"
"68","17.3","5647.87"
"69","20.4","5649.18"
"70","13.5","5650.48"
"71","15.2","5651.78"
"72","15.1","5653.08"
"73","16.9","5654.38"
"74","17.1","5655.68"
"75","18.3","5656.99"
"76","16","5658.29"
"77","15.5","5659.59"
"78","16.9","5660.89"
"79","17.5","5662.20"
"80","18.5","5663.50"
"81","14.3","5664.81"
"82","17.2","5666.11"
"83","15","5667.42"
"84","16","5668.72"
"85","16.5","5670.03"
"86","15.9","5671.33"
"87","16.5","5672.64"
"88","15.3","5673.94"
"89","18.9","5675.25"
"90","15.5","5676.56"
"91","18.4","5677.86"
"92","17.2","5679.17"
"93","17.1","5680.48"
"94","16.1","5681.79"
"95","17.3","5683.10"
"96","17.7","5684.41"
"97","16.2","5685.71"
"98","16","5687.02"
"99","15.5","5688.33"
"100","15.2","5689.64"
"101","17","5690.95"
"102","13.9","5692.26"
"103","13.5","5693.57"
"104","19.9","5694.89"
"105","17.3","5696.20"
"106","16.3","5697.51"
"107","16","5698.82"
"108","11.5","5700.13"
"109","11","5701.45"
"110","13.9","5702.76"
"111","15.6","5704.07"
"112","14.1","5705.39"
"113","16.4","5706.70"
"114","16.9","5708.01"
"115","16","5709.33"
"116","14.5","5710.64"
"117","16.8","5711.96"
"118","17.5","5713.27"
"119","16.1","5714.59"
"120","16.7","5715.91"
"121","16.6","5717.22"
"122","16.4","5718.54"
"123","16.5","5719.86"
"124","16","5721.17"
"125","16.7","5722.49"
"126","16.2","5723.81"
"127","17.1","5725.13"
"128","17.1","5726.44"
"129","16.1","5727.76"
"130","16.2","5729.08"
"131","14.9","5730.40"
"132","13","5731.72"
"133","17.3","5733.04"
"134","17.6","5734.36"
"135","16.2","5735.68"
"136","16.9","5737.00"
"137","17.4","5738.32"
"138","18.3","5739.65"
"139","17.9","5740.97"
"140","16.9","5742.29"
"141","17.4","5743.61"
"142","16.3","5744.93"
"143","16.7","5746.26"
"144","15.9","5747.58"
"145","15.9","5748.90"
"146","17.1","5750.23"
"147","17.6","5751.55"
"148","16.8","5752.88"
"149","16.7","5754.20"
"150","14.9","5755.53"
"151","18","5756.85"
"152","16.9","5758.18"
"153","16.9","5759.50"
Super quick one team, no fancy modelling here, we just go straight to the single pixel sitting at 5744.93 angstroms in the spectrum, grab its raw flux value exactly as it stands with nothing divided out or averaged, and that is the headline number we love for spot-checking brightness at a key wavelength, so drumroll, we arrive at 16.3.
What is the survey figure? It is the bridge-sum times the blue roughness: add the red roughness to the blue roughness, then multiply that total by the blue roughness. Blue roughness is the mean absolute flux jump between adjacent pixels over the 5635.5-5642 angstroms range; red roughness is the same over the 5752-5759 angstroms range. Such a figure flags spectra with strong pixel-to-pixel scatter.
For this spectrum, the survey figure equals 6.6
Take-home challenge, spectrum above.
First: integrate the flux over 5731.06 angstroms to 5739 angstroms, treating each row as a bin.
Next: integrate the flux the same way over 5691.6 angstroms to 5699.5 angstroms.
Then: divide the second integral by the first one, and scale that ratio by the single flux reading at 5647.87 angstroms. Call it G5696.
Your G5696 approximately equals 16.9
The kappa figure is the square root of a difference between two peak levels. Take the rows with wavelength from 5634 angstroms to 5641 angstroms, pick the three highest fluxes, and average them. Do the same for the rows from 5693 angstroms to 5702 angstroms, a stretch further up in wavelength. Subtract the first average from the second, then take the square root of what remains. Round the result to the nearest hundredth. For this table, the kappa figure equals 1.20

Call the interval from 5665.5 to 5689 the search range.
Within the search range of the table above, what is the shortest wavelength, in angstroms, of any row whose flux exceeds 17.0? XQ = 5666.11 angstroms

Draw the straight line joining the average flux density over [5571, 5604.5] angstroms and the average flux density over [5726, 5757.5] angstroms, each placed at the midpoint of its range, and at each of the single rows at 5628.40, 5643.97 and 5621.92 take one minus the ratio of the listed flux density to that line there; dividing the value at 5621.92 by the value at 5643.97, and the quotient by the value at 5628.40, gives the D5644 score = 1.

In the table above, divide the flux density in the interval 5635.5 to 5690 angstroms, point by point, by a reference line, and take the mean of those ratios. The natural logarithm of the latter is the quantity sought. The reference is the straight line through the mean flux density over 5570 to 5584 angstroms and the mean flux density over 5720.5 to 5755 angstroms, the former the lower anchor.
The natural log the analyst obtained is -0.02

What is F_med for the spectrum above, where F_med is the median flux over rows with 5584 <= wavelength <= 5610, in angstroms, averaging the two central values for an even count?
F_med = 16.2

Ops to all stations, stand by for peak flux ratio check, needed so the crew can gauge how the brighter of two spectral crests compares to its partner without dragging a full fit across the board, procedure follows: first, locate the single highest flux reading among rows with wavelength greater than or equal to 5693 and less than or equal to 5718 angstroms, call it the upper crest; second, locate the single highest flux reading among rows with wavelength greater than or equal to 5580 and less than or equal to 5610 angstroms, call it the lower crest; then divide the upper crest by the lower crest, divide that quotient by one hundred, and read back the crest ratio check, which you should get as 0.0099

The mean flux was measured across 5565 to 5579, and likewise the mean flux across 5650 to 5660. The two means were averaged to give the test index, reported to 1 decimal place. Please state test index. 16.2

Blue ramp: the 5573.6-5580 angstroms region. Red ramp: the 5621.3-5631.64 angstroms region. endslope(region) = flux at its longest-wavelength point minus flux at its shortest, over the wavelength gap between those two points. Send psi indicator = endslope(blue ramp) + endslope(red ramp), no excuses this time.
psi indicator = 0.26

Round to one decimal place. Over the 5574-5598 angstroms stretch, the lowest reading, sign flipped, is -12.5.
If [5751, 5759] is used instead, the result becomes -14.9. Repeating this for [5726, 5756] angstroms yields -13.0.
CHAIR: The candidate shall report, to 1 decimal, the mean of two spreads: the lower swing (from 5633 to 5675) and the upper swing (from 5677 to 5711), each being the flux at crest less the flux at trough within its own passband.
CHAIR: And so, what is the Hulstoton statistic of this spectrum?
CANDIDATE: 7.9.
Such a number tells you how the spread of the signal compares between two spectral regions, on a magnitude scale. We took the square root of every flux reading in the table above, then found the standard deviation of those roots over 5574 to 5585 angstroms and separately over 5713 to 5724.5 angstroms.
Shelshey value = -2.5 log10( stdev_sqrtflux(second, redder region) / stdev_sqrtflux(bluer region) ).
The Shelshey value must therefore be 0.7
